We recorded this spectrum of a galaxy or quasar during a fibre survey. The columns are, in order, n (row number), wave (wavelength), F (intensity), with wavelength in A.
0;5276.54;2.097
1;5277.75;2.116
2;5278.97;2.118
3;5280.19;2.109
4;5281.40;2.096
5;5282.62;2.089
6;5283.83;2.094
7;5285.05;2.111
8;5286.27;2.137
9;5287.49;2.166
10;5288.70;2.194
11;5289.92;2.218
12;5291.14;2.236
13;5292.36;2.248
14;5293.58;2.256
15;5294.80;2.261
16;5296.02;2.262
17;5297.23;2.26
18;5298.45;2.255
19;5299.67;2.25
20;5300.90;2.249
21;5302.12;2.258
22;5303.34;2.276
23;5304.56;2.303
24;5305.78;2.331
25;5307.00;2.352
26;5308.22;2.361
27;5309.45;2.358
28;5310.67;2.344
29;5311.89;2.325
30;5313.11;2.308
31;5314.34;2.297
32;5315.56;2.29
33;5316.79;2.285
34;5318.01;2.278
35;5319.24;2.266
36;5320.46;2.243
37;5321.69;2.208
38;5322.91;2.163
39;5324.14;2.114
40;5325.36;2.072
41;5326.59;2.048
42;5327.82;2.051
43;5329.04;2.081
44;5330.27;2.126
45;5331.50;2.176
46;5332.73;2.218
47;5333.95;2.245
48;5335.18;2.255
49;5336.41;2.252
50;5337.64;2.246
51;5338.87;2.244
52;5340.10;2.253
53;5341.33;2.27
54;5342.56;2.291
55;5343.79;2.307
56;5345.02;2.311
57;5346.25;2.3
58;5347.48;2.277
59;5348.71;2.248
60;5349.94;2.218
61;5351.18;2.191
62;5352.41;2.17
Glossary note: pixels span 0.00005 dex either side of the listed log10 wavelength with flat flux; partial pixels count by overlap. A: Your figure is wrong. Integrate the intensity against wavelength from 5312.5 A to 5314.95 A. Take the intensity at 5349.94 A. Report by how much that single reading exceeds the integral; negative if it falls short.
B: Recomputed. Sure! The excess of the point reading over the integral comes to -3.42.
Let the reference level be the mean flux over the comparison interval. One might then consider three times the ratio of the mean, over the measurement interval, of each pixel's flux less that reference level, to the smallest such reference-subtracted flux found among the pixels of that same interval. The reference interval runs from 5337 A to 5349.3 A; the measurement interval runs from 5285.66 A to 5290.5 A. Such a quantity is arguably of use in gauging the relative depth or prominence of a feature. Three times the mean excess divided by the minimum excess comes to 2.1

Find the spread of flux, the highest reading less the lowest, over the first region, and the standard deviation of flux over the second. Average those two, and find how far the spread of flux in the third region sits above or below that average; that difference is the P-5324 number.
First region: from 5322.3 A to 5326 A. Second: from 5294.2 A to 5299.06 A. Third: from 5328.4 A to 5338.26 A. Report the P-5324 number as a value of 0.13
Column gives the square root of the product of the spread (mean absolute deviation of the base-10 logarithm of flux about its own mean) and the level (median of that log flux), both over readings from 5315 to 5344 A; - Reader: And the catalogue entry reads 0.070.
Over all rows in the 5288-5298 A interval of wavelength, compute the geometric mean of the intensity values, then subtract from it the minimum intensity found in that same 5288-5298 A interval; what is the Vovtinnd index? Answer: 0.048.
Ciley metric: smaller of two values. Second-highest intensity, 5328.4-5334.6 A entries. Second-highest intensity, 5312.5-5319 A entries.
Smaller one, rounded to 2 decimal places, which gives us 2.22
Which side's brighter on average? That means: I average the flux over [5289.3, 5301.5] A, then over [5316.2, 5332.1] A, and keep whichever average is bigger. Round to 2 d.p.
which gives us 2.25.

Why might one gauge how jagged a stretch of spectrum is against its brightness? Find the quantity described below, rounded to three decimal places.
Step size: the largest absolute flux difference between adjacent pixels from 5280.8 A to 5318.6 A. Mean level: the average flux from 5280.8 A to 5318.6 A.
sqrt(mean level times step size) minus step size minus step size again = 0.197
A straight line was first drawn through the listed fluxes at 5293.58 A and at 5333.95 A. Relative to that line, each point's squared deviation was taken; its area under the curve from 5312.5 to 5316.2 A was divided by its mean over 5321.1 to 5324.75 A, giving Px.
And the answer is 1.0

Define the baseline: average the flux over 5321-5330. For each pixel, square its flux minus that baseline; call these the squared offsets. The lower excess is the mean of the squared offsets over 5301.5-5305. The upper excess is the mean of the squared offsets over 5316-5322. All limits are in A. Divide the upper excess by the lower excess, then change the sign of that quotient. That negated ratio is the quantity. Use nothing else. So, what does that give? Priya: -0.8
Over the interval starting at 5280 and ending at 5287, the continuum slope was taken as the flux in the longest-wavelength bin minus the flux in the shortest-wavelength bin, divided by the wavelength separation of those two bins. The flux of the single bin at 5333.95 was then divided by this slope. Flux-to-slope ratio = 487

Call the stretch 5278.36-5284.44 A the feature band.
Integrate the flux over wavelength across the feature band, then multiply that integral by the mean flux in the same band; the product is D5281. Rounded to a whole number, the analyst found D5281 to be 27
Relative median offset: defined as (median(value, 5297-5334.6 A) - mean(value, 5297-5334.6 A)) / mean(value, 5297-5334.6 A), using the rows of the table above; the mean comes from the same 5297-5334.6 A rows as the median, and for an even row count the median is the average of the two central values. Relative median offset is 0.009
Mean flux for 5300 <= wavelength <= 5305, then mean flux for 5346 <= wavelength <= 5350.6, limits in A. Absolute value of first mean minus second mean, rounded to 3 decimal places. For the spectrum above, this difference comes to 0.011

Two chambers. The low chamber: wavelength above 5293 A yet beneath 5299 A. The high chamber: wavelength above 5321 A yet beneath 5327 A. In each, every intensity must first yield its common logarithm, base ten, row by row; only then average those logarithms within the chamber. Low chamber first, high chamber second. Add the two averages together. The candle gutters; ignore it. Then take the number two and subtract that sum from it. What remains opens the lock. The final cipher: 1.32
